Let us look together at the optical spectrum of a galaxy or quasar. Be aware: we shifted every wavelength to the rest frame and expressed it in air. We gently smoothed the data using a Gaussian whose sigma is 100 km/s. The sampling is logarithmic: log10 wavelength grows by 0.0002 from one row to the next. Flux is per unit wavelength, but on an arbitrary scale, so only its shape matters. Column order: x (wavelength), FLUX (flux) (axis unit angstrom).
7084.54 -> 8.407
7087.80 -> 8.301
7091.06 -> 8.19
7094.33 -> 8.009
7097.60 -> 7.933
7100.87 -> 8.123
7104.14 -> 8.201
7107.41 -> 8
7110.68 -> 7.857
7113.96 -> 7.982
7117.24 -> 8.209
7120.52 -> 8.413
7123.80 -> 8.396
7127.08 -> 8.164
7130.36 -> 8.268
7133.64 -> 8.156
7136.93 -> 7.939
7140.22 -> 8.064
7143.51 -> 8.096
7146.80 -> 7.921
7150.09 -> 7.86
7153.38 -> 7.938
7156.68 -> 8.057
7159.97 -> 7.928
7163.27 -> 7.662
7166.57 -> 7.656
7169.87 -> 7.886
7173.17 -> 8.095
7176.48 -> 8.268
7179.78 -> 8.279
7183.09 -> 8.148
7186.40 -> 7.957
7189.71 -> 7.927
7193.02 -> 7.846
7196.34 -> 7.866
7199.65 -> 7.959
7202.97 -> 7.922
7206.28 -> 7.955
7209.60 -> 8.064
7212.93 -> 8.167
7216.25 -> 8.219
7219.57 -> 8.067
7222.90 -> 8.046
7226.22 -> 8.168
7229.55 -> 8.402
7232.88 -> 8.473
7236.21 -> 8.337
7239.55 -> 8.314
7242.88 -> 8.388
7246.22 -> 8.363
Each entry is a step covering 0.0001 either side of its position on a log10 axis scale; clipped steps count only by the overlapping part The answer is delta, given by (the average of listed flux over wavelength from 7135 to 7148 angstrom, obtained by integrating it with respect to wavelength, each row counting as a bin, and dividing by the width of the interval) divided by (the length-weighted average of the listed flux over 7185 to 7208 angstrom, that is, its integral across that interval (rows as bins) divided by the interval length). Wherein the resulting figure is 1.011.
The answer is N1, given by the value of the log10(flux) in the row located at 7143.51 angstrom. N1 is 0.908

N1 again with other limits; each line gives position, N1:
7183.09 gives 0.911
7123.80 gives 0.924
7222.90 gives 0.906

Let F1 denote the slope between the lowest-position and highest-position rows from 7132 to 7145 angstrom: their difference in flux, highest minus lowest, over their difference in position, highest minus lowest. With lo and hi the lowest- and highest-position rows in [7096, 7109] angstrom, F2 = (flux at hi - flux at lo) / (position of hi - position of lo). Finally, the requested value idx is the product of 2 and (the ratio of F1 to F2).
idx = -2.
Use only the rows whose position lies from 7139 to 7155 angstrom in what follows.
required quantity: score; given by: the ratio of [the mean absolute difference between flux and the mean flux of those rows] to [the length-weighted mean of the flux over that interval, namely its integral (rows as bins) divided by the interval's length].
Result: 0.010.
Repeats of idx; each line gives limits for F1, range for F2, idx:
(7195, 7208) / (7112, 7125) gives 0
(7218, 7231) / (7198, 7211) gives 6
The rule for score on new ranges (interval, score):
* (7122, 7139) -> 0.014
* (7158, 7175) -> 0.019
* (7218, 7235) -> 0.020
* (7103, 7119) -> 0.015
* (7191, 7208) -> 0.005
